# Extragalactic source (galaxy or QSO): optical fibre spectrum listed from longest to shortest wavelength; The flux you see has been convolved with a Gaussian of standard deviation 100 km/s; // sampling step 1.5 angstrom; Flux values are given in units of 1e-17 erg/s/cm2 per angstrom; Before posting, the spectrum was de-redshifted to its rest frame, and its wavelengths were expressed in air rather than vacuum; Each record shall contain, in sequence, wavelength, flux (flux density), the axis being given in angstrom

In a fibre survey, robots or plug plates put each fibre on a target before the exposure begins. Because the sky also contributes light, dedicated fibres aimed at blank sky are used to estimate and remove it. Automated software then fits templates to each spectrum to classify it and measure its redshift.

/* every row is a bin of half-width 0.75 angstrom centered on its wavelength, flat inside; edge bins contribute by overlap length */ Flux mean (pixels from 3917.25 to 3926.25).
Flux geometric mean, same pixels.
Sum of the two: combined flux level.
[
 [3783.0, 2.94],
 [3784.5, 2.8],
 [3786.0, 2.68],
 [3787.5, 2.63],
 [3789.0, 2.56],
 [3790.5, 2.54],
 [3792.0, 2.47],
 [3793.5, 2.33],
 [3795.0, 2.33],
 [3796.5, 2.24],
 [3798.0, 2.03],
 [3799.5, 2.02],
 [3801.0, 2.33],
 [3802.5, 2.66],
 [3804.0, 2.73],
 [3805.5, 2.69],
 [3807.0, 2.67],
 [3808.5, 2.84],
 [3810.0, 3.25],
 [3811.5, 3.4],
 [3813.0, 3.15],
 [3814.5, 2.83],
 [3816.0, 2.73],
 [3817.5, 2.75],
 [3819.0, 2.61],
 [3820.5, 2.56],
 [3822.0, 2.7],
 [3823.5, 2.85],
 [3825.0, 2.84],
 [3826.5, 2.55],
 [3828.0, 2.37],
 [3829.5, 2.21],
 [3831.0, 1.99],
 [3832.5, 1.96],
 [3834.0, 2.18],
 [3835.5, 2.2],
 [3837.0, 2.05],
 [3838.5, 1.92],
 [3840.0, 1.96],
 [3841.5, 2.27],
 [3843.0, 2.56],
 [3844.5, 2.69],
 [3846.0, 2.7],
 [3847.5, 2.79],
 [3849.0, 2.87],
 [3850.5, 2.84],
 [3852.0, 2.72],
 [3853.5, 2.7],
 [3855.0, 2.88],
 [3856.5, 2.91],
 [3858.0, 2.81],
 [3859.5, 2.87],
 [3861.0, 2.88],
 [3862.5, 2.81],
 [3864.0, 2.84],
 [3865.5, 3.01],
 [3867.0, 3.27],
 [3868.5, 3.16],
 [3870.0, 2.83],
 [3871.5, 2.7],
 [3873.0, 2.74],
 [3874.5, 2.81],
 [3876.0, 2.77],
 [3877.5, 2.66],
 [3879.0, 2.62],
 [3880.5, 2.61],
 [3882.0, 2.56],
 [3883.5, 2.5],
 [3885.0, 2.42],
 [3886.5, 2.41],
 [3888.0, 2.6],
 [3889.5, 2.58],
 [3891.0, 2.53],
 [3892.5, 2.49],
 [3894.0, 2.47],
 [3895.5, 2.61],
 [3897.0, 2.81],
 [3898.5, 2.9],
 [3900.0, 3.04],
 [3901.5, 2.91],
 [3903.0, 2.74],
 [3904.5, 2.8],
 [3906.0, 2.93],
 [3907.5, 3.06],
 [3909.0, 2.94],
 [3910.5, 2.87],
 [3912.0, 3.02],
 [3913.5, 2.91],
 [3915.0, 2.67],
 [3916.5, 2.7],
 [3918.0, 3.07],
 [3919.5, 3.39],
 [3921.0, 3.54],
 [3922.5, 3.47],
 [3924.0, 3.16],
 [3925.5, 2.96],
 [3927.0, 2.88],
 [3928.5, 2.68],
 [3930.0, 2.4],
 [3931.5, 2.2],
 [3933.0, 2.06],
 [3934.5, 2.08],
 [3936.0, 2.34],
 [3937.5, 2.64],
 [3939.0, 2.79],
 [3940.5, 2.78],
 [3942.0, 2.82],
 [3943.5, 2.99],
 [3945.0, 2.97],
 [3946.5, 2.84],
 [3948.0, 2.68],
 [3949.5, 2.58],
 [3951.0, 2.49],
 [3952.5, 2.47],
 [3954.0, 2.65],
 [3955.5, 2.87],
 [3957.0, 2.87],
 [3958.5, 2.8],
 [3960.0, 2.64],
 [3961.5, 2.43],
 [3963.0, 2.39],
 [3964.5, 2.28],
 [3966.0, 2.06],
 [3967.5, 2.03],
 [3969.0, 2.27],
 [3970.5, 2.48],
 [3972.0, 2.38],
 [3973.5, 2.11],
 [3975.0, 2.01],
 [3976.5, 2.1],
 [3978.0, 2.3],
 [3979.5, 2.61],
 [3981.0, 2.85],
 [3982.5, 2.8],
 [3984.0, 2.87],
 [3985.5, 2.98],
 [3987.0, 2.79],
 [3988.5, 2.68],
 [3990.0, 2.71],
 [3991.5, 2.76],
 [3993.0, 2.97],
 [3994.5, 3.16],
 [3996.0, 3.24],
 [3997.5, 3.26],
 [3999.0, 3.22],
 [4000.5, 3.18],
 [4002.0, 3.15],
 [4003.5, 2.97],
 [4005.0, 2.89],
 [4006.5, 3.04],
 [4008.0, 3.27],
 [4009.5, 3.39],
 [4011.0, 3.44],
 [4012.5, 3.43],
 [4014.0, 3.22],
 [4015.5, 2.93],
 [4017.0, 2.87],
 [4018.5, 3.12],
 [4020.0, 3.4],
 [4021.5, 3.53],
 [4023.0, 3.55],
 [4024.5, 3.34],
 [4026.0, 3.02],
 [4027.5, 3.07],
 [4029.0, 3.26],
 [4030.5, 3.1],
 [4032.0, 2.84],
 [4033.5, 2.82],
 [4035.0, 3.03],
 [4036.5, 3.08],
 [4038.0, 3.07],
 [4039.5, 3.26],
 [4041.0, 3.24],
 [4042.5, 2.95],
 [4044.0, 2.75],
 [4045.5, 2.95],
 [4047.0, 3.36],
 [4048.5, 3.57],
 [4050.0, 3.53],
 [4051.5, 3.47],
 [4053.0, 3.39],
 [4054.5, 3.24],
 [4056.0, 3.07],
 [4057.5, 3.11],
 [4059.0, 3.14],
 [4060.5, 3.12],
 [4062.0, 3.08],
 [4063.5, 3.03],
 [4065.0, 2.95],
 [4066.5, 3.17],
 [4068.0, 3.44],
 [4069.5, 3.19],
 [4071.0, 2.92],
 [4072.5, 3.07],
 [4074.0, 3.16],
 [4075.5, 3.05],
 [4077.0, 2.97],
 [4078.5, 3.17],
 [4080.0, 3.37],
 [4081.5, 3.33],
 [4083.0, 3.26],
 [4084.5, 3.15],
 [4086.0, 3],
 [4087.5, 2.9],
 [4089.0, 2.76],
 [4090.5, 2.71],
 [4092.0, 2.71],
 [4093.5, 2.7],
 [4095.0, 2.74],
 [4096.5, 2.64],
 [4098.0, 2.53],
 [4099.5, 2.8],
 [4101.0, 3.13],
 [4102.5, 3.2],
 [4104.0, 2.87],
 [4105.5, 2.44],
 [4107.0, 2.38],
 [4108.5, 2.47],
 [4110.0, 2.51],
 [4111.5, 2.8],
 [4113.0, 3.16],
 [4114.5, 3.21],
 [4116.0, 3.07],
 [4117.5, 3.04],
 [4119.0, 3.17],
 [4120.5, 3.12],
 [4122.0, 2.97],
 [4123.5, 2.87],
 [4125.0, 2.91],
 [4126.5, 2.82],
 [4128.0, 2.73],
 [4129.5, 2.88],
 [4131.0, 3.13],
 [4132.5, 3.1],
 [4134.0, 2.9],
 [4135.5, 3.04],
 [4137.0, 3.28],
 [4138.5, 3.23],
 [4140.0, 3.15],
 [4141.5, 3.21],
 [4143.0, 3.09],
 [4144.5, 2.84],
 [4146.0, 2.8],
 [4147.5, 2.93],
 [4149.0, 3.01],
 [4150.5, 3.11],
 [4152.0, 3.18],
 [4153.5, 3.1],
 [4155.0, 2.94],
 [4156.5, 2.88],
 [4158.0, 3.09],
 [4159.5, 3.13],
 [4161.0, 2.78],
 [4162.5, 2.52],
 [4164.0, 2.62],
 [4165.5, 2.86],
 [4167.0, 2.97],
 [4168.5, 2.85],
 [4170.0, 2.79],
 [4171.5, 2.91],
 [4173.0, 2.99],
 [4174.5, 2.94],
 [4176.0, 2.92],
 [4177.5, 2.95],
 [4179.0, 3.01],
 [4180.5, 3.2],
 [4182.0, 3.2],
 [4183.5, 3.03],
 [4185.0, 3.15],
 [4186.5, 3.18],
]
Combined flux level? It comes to 6.52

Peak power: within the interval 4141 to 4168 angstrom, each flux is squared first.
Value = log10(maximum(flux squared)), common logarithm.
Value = 1.01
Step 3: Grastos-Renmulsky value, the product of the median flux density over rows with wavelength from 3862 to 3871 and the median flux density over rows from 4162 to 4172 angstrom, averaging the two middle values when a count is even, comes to 8.34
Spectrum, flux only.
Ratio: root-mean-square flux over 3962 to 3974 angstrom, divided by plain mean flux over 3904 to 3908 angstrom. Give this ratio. 0.77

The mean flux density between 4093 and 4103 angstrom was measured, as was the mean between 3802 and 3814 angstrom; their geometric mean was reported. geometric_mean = 2.87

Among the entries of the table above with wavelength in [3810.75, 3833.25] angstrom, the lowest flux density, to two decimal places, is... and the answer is 1.96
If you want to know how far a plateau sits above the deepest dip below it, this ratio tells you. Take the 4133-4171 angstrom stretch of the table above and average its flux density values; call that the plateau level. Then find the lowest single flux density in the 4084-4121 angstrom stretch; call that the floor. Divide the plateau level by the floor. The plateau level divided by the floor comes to 1.25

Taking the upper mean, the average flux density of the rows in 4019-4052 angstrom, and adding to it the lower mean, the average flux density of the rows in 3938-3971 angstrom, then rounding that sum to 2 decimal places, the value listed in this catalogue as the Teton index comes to 5.79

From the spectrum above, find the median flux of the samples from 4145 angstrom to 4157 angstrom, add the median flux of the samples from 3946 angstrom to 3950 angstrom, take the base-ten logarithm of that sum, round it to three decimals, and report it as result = 0.752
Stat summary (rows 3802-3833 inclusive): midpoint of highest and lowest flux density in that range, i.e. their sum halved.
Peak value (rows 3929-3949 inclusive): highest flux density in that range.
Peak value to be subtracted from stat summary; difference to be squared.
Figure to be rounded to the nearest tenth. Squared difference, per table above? 0.1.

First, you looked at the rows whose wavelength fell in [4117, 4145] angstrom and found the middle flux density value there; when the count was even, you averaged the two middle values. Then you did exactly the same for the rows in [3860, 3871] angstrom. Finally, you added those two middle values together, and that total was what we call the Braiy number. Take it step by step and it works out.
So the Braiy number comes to 5.92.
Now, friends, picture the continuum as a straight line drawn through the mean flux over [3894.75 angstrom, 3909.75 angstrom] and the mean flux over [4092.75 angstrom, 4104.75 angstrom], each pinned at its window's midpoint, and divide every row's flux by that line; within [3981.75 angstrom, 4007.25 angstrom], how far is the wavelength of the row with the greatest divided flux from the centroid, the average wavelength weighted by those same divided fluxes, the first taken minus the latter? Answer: 2.7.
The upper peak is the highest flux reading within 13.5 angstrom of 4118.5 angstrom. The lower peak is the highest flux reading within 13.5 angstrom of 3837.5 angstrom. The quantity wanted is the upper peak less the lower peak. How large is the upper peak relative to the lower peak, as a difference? 0.34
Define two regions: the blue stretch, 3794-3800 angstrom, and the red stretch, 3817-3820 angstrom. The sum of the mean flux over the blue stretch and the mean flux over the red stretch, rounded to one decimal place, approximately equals 4.8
